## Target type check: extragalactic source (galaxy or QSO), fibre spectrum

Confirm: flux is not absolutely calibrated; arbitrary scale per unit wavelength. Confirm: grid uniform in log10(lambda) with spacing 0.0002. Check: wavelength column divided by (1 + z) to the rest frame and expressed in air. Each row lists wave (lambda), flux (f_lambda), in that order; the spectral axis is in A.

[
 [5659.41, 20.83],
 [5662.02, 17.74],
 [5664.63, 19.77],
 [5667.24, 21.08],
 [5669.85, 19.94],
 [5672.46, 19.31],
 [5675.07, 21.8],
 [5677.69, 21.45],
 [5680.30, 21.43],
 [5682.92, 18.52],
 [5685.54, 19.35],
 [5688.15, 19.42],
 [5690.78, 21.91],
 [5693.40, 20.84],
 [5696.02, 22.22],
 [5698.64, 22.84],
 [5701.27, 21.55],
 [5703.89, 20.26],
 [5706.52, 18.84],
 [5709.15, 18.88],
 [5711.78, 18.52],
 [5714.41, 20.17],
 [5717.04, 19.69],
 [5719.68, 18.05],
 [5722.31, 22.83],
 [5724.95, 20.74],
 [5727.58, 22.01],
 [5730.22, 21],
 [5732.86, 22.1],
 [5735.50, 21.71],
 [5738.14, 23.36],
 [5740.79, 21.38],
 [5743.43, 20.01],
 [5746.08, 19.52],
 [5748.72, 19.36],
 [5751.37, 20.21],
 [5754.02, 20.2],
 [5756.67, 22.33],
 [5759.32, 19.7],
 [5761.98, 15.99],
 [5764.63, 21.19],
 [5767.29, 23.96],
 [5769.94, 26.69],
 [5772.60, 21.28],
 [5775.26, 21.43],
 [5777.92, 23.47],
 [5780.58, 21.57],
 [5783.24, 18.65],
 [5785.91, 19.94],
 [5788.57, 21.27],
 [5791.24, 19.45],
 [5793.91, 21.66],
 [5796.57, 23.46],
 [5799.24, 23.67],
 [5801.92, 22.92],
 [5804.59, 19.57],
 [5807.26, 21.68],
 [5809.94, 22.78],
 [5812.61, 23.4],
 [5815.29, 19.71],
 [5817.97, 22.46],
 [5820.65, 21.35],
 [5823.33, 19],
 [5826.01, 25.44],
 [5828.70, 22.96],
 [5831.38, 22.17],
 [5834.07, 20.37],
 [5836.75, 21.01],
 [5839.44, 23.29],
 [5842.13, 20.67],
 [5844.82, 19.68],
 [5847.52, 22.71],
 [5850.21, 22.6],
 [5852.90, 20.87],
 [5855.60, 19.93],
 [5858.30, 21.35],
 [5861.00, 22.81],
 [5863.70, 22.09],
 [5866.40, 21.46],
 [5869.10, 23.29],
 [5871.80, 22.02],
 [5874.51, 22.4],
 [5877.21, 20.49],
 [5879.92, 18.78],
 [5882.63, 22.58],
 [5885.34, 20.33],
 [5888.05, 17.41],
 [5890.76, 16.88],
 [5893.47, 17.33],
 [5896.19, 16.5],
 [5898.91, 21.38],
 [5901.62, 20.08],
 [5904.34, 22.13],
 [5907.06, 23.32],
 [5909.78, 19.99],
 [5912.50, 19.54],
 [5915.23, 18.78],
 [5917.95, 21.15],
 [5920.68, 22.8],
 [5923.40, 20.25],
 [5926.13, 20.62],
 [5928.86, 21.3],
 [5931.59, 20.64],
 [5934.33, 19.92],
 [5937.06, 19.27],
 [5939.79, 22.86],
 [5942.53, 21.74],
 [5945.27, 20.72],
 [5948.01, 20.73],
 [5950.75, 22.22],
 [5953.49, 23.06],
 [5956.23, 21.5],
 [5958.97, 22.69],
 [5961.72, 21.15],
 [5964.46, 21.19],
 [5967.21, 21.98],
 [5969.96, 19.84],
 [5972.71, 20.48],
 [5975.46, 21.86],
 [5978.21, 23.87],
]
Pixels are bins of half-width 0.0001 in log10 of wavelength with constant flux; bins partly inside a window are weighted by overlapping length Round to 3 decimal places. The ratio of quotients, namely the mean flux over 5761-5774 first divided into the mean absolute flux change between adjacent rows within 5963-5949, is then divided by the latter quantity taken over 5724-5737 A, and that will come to 0.062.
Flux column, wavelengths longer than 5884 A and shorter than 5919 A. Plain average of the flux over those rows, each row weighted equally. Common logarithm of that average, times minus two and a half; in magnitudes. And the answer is -3.23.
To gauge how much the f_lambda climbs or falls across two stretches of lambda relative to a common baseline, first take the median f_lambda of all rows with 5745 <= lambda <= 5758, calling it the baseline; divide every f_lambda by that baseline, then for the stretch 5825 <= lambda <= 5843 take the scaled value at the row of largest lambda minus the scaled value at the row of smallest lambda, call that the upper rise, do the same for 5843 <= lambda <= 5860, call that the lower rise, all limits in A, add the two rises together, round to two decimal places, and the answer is -0.15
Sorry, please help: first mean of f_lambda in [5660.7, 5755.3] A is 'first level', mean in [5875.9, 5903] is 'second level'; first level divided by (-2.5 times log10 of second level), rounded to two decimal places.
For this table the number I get -6.39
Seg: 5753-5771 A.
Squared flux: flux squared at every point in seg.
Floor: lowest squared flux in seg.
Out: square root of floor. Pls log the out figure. 16.0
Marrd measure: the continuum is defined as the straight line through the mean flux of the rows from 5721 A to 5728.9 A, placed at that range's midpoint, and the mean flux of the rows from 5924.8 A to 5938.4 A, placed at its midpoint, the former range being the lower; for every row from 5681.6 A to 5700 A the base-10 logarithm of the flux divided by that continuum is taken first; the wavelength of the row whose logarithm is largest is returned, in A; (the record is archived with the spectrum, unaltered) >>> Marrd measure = 5698.64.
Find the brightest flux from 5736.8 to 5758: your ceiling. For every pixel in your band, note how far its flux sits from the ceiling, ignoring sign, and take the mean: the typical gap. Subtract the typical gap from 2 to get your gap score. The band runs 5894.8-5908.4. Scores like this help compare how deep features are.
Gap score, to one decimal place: -0.7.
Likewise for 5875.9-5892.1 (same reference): -1.9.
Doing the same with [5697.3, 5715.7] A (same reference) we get -1.2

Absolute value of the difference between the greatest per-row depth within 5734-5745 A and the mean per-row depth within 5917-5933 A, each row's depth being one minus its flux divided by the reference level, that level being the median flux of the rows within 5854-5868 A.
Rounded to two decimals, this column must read 0.05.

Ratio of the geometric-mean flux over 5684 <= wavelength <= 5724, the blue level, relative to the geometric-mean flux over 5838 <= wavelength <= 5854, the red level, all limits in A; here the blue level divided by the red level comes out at 0.94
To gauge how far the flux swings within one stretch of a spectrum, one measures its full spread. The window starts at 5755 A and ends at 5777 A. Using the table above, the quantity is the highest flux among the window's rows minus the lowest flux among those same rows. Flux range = 10.7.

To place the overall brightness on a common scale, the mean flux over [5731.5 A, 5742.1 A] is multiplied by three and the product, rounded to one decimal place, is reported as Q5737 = 66.4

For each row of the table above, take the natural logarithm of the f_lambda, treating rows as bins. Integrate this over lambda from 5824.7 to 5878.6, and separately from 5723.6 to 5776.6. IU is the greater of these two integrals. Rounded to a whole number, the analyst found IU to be 166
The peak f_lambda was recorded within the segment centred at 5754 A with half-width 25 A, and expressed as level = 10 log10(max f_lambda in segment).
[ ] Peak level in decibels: 14.3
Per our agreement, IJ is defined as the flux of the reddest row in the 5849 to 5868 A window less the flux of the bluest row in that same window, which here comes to -1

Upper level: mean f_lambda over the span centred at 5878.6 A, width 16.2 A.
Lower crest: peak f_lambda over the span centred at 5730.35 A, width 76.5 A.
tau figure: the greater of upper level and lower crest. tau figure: 24.0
